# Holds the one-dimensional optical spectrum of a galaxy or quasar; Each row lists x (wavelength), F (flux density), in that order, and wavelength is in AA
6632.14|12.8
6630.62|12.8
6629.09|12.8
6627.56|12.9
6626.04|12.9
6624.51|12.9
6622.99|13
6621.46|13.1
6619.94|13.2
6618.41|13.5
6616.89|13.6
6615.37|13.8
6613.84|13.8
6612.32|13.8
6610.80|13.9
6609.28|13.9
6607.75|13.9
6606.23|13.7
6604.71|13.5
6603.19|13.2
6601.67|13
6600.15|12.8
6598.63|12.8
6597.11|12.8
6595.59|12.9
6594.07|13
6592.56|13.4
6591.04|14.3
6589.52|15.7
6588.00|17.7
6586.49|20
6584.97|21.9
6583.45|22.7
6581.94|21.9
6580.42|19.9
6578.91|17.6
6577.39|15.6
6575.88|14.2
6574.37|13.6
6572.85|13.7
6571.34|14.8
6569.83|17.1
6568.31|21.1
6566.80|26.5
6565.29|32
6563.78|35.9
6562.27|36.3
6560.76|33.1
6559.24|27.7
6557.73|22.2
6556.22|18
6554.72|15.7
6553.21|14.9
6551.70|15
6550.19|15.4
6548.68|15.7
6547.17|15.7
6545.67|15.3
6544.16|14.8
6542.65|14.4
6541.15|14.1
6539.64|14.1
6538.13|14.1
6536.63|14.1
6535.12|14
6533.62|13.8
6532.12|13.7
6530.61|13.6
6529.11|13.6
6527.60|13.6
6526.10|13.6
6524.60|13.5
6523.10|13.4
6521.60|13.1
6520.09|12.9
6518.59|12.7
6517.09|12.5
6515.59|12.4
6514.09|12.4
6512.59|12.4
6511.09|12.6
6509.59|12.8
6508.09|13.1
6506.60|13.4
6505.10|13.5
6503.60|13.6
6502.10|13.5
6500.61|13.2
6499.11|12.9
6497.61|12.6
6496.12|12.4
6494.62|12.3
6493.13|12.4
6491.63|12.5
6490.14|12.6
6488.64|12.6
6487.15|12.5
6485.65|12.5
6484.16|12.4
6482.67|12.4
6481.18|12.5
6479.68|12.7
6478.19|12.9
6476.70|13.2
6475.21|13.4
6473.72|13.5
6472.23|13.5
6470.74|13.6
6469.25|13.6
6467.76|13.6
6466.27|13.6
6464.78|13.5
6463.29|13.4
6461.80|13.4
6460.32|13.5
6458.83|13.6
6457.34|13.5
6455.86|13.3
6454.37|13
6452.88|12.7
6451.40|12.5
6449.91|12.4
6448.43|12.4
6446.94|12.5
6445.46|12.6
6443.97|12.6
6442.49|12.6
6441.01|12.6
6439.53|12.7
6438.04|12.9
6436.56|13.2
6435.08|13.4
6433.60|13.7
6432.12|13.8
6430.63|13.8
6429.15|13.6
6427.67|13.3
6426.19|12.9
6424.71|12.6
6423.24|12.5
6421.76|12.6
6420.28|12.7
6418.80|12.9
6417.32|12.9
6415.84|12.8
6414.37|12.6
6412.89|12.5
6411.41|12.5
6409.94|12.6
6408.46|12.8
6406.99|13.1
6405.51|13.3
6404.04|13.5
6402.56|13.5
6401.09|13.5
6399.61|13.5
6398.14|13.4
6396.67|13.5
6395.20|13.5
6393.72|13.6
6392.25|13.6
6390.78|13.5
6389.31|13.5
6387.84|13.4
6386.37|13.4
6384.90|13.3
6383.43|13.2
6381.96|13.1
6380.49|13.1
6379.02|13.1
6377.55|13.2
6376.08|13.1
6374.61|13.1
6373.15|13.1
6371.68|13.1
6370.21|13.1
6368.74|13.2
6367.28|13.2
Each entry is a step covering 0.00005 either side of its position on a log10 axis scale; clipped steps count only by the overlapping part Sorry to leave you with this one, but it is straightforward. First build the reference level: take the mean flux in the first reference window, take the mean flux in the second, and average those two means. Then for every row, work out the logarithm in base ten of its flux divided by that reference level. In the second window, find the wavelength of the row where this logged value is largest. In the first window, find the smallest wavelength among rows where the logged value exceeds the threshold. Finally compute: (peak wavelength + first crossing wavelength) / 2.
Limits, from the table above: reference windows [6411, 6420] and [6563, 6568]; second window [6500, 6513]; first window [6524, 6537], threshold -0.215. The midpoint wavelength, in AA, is 6514.1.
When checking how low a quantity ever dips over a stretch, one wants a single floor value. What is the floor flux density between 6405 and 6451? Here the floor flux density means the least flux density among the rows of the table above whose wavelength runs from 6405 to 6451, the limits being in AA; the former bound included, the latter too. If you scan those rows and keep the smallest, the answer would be 12.4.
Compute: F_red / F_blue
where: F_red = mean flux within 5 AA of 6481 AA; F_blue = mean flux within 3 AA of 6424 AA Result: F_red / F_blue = 1.00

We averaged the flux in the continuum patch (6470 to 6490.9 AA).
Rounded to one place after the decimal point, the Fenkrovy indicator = 12.9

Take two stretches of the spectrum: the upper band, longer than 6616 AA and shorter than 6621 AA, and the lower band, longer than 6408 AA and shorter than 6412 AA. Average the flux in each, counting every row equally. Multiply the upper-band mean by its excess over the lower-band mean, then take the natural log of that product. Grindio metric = 2.4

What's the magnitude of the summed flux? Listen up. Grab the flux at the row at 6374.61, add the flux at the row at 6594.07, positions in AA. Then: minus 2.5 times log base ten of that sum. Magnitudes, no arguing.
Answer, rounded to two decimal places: -3.54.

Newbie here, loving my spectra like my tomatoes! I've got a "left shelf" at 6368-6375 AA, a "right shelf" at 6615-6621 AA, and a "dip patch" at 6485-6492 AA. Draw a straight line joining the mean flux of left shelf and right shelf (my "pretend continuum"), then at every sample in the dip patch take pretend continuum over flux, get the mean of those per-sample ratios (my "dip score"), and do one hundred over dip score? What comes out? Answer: 94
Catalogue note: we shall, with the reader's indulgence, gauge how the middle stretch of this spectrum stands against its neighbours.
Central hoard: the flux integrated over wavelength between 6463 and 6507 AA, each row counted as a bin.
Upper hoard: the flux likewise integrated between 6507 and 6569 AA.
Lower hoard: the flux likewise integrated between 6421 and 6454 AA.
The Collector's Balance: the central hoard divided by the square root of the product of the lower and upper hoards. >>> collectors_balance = 0.9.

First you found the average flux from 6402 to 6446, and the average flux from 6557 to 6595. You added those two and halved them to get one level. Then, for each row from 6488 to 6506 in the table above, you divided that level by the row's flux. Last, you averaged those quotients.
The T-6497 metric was 1.32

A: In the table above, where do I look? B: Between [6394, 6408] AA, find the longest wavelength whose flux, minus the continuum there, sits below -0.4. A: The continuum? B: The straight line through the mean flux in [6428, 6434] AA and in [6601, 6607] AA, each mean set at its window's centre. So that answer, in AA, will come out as 6406.99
